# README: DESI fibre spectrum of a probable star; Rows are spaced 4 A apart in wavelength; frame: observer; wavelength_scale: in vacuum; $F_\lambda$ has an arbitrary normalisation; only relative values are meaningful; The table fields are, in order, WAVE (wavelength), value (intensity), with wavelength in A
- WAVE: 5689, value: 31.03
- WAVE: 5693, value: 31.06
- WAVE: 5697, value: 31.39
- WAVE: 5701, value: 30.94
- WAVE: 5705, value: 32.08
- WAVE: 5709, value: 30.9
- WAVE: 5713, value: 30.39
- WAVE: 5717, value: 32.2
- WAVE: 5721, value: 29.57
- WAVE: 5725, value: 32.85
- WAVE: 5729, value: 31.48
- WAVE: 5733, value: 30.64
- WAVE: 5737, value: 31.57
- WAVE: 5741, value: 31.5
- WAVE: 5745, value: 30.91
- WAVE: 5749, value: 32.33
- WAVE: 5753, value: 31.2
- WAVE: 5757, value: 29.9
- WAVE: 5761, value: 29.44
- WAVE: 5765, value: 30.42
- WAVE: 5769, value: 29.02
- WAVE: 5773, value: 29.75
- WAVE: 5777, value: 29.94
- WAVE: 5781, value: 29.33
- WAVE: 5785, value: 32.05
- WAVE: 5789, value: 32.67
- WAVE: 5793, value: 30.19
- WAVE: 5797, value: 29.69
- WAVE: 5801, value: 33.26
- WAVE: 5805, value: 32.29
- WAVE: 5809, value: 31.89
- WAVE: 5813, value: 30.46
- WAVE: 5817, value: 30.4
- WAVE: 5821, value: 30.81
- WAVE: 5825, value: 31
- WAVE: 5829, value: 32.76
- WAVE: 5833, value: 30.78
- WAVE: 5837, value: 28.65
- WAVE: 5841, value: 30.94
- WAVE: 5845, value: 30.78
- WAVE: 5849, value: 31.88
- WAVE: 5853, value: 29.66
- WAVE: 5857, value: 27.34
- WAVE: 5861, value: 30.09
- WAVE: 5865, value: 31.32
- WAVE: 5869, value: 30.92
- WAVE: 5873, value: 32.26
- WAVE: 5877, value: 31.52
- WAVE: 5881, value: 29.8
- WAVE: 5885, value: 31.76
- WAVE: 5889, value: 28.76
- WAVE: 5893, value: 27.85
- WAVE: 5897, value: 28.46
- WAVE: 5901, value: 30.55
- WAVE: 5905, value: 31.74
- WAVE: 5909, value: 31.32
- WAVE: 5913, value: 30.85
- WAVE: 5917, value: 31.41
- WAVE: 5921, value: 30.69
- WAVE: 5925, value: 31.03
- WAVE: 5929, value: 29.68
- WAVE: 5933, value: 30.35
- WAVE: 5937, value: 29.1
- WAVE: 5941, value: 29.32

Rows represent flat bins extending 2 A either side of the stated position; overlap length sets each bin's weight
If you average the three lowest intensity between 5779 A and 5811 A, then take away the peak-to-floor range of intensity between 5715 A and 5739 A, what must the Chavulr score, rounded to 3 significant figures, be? 26.5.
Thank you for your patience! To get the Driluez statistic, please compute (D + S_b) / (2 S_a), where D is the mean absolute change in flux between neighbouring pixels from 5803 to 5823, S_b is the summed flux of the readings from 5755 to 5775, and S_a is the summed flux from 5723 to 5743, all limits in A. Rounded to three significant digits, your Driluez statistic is 0.472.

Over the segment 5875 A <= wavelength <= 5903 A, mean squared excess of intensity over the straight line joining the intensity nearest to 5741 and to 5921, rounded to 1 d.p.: 3.0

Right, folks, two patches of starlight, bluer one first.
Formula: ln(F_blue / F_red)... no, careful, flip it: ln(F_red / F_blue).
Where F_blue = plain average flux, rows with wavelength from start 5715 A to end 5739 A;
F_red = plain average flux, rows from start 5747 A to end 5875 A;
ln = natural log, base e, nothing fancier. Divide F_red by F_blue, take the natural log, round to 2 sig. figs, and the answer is -0.021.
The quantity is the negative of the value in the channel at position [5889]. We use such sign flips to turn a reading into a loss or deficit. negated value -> -28.76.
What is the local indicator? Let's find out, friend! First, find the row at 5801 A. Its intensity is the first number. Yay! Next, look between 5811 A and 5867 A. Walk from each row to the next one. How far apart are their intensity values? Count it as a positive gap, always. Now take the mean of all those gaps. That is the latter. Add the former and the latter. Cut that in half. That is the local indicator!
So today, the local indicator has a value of 17.3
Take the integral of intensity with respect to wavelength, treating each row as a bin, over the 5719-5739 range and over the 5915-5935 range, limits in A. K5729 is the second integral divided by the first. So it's 0.98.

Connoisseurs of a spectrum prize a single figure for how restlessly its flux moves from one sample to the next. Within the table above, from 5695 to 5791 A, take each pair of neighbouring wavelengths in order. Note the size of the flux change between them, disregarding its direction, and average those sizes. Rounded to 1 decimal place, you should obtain 1.1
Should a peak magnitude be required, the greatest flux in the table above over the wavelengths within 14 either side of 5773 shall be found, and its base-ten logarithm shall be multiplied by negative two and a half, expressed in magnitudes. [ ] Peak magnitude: -3.76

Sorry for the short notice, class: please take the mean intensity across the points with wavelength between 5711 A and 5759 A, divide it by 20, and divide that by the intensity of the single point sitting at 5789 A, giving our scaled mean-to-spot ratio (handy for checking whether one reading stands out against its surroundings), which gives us 0.0478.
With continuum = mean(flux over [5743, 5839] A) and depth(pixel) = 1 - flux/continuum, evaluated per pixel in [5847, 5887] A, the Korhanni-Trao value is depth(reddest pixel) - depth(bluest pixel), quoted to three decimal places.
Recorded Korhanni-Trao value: 0.004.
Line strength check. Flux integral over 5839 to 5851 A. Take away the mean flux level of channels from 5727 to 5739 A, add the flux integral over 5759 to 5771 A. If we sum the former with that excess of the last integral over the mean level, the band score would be 699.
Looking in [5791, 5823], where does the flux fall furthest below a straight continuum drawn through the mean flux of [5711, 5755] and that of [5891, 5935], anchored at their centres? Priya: 5797 A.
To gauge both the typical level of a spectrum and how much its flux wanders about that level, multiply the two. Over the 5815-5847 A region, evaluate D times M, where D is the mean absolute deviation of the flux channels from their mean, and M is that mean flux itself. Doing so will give 19.1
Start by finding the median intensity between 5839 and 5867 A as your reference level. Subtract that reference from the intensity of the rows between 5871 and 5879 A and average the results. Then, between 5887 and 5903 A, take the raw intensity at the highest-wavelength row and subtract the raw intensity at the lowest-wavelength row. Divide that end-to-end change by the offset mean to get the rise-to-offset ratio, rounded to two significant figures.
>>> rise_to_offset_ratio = 1.6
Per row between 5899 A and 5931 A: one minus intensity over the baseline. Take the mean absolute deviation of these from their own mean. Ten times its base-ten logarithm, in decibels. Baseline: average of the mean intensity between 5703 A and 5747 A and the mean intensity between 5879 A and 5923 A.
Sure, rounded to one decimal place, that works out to -18.2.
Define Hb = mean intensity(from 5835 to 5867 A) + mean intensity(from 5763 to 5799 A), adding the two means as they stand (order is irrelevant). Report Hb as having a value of 60.4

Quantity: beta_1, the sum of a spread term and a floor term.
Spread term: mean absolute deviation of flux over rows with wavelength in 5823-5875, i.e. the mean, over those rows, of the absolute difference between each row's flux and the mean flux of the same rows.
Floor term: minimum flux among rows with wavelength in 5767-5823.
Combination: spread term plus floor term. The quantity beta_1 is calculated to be 30.1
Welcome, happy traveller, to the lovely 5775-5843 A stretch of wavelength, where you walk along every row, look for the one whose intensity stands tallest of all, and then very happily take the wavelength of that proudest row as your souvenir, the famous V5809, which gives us 5801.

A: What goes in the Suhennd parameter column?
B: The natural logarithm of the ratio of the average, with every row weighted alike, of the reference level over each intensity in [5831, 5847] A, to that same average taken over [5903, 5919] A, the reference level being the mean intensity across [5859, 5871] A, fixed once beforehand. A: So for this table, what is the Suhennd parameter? 0.035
